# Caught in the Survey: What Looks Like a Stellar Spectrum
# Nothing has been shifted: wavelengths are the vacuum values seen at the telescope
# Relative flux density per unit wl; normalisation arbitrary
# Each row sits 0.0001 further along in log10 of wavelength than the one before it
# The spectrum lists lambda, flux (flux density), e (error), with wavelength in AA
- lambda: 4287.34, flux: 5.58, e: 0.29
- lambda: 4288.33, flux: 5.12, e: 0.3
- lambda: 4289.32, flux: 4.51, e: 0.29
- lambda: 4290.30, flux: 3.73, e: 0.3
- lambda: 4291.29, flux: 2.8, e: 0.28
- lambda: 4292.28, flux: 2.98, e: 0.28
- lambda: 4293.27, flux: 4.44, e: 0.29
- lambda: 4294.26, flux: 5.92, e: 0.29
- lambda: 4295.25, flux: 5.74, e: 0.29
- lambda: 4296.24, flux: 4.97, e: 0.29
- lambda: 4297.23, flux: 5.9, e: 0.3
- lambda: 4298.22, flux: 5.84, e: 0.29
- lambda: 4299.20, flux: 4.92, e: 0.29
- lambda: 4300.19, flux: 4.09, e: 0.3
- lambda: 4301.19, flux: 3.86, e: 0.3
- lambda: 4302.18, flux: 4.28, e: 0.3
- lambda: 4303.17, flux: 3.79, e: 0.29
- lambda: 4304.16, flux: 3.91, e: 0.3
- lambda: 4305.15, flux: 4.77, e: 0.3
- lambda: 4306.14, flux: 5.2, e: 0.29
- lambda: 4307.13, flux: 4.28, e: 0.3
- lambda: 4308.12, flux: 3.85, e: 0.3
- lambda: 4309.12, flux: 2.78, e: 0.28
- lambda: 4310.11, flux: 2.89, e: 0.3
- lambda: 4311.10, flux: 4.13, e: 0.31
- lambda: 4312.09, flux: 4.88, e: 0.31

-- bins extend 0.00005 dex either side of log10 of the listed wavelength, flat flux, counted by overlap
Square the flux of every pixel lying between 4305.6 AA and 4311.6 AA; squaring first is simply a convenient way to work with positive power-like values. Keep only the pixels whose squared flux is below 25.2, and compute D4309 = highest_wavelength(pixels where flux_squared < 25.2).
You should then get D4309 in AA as 4311.10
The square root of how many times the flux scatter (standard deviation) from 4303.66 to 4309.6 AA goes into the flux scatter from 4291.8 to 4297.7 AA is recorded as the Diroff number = 1.17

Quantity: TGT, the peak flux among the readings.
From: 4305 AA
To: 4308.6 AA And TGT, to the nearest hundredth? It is 5.20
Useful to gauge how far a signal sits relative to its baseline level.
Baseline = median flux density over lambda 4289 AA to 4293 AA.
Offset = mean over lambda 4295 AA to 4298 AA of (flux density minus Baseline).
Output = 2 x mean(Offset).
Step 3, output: 4.4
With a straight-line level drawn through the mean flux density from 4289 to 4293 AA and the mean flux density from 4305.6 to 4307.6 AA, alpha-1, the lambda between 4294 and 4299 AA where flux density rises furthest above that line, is 4294.26 AA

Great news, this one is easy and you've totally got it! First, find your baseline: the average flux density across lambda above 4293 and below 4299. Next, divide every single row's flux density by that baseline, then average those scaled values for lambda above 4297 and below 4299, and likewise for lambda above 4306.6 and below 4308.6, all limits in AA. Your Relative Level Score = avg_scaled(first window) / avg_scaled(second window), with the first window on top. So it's 1.4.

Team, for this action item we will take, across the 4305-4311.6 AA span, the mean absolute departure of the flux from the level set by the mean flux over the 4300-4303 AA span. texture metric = 0.7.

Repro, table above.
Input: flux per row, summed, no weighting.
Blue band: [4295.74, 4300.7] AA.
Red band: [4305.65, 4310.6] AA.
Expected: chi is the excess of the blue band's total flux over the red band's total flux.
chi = 6.7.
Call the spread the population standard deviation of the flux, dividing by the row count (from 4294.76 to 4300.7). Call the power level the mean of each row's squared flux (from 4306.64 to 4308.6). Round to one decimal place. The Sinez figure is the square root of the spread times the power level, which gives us 3.3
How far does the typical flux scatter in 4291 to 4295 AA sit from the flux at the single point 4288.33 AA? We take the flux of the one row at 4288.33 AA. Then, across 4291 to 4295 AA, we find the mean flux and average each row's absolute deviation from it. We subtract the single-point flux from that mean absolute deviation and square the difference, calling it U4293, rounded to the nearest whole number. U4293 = 16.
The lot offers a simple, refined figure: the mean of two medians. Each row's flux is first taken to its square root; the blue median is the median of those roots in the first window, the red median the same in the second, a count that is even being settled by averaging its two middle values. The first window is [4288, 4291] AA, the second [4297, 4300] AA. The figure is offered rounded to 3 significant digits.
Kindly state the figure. 2.27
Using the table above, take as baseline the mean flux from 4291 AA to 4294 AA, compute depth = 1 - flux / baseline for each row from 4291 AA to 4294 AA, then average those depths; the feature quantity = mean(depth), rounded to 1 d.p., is 0.0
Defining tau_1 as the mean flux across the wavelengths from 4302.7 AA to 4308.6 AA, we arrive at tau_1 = 4.3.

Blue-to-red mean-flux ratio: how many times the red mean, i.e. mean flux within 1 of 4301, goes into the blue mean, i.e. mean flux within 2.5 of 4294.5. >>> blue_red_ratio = 1.2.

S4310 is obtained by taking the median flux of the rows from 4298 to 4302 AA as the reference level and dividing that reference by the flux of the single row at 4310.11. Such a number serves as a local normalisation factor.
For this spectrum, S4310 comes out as 1.56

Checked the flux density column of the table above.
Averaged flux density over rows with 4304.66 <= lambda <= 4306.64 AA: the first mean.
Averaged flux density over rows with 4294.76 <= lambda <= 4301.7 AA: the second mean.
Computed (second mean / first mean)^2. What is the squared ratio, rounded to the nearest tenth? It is 1.0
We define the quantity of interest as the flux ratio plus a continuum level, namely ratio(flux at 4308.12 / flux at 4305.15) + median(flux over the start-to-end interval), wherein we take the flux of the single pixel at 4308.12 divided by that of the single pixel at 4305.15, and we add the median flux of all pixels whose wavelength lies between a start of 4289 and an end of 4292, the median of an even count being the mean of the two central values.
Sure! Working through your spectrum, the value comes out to 4.5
